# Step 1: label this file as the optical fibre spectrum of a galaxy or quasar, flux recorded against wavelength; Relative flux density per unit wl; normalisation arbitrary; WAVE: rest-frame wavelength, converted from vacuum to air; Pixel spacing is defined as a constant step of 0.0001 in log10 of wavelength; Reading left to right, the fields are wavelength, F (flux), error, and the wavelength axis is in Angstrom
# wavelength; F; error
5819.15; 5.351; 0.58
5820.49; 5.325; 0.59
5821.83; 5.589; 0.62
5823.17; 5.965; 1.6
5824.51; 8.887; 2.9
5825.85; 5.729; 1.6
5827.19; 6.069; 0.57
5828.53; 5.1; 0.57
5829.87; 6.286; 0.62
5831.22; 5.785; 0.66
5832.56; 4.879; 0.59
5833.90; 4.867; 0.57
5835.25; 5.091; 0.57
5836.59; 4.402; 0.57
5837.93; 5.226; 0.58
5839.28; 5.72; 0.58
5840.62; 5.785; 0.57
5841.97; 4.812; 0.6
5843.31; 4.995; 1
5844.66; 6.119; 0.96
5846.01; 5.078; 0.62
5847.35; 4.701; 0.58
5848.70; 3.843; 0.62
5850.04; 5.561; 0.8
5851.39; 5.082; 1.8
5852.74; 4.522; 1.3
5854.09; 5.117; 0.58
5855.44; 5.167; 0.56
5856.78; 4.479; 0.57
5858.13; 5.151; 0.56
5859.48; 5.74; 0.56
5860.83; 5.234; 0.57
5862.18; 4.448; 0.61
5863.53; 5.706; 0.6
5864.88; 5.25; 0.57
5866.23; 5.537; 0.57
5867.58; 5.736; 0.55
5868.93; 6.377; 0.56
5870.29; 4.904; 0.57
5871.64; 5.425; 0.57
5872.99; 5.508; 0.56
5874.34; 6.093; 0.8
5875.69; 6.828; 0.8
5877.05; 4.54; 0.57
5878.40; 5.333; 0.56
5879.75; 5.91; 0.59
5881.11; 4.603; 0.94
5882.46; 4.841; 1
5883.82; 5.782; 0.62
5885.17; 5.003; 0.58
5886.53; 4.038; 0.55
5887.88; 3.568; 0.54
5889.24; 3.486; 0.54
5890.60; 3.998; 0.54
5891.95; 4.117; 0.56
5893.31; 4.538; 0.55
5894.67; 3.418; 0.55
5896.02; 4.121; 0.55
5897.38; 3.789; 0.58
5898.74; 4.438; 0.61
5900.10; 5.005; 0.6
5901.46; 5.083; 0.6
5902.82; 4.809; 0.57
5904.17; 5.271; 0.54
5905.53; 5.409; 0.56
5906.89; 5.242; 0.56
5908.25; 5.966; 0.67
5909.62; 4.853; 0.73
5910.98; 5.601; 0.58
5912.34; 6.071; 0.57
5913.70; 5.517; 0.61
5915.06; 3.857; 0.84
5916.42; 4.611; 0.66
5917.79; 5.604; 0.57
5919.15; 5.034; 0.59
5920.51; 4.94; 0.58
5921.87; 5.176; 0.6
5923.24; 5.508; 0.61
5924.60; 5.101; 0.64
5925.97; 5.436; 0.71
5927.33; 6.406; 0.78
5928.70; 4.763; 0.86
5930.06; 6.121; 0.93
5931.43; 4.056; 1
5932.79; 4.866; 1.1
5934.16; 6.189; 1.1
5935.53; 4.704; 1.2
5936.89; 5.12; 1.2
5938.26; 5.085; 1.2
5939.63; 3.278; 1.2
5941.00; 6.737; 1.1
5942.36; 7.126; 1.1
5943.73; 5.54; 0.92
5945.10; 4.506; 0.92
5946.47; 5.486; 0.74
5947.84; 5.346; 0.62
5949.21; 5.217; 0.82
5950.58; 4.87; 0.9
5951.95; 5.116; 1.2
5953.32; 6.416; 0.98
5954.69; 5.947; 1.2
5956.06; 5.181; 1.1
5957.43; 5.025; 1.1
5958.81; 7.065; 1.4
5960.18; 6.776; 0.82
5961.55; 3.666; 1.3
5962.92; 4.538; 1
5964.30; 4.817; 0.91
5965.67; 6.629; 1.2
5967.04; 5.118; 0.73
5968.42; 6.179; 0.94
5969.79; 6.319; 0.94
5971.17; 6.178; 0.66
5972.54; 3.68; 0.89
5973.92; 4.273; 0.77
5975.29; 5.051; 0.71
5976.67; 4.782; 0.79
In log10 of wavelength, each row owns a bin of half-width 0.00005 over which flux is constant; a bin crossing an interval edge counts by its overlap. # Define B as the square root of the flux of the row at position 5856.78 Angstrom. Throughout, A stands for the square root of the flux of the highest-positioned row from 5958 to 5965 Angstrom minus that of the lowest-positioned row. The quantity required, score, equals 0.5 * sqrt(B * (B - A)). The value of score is 1.17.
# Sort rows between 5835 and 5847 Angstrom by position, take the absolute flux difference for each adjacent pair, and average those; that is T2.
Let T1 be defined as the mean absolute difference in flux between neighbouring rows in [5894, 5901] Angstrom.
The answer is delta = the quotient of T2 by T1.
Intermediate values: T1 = 0.56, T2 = 0.67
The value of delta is 1.20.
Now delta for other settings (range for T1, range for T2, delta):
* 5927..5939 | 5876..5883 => 0.64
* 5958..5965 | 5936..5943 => 1.25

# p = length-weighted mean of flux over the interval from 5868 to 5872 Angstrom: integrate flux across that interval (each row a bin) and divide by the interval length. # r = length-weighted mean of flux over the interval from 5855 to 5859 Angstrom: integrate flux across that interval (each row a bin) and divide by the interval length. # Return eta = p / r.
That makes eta 1.12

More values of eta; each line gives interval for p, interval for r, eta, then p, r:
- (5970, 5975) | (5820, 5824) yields 0.85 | 4.89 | 5.8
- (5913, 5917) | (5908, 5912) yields 0.86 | 4.68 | 5.5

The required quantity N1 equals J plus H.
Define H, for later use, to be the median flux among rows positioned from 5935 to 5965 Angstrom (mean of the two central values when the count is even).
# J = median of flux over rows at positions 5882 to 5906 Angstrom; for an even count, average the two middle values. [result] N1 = 9.6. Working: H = 5.15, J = 4.5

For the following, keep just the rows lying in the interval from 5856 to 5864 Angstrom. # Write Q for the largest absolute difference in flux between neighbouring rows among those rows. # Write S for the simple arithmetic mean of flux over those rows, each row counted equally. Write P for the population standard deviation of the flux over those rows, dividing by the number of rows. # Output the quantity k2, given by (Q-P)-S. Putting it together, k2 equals -4.4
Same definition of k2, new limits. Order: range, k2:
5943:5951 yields -4.5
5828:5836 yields -4.7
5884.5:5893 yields -3.6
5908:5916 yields -4.4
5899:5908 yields -4.9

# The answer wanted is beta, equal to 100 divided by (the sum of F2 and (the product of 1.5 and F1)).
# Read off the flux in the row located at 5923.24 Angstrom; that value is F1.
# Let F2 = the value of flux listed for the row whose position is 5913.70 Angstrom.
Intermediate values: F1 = 5.508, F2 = 5.517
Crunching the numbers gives 7.3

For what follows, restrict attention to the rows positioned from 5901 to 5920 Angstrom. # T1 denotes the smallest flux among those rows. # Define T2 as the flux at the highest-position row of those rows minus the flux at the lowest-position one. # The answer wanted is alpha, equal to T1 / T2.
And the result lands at -79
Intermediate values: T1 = 3.857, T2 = -0.05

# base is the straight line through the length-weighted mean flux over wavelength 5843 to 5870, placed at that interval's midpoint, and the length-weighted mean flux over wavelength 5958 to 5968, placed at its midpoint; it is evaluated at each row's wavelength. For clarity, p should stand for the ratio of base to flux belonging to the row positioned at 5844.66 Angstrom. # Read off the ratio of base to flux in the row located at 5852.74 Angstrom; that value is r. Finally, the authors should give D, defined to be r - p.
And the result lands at 0.30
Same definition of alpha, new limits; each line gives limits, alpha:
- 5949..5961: 3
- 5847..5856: 8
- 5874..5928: 11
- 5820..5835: -11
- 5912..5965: -3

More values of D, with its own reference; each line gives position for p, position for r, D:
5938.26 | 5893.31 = 0.10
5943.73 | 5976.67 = 0.18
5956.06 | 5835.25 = -0.06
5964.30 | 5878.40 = -0.16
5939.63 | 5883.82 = -0.75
